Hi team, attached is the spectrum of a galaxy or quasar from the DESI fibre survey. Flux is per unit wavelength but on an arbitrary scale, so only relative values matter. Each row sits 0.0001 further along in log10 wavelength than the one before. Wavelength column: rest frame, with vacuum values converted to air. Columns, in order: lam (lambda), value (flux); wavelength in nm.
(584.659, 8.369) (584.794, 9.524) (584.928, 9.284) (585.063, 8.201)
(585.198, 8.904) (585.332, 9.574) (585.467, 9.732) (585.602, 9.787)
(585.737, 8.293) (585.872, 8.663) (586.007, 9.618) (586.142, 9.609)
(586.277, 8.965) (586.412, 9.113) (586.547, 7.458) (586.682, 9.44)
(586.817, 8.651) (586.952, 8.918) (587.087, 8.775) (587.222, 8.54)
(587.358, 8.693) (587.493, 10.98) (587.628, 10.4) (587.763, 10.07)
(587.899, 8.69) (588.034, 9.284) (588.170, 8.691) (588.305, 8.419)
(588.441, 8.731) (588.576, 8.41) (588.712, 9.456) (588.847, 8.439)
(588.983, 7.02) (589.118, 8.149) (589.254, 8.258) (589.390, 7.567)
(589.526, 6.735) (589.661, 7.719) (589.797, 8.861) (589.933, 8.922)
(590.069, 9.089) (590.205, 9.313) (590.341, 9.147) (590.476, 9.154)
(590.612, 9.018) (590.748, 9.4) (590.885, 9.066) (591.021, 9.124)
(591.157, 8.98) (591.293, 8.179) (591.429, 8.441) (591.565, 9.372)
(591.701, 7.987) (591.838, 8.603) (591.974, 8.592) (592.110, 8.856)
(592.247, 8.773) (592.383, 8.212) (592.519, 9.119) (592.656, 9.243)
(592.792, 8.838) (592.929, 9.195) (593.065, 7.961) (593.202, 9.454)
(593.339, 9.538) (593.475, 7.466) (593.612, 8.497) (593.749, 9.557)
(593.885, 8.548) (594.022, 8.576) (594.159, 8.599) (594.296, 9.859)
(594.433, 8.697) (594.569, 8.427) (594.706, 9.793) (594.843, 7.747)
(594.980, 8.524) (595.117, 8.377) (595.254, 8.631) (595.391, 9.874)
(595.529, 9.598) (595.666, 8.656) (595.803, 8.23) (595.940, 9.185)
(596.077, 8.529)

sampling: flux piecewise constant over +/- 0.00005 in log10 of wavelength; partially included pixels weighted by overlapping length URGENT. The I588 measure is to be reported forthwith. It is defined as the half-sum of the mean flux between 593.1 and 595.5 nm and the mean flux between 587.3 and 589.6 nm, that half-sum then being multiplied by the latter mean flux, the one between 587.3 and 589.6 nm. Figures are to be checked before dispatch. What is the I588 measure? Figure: 76.3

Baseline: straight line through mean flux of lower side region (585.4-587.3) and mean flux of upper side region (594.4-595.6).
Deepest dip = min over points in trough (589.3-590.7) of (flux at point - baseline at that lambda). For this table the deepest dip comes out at -2.2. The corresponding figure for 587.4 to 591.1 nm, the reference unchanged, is -2.2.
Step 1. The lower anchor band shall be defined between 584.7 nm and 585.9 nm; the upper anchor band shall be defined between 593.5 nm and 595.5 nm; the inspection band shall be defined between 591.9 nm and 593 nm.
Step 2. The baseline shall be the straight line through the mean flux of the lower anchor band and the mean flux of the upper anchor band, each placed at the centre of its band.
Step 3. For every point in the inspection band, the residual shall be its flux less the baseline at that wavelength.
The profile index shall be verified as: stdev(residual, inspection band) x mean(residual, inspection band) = -0.01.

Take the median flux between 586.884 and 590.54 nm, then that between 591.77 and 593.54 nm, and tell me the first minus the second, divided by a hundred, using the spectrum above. -0.0011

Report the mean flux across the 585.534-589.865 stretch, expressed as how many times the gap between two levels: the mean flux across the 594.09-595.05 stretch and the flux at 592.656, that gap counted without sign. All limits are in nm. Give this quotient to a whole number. 20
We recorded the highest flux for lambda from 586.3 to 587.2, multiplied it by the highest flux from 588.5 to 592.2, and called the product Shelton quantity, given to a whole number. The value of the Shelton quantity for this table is 89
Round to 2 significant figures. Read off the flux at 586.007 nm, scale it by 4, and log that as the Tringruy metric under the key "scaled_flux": 38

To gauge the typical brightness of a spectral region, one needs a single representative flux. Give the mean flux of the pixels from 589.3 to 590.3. 8.3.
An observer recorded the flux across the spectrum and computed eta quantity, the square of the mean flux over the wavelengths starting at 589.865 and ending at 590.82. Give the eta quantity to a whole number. 84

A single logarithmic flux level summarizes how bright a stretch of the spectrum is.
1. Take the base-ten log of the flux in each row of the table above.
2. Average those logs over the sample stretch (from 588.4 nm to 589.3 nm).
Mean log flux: 0.920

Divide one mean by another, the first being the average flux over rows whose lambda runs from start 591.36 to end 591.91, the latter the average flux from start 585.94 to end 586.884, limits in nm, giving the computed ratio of 0.958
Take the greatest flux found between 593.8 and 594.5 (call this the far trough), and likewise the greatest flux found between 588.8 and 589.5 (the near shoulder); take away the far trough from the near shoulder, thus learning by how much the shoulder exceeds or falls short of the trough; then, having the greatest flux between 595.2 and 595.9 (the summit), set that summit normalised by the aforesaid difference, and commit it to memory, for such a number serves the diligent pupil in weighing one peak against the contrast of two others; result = -7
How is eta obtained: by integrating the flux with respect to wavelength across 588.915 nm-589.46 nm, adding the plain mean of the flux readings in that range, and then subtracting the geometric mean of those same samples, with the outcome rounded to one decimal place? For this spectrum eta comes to 4.2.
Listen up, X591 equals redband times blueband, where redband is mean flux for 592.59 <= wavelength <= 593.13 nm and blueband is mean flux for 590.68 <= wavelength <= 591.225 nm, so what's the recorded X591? 80.5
